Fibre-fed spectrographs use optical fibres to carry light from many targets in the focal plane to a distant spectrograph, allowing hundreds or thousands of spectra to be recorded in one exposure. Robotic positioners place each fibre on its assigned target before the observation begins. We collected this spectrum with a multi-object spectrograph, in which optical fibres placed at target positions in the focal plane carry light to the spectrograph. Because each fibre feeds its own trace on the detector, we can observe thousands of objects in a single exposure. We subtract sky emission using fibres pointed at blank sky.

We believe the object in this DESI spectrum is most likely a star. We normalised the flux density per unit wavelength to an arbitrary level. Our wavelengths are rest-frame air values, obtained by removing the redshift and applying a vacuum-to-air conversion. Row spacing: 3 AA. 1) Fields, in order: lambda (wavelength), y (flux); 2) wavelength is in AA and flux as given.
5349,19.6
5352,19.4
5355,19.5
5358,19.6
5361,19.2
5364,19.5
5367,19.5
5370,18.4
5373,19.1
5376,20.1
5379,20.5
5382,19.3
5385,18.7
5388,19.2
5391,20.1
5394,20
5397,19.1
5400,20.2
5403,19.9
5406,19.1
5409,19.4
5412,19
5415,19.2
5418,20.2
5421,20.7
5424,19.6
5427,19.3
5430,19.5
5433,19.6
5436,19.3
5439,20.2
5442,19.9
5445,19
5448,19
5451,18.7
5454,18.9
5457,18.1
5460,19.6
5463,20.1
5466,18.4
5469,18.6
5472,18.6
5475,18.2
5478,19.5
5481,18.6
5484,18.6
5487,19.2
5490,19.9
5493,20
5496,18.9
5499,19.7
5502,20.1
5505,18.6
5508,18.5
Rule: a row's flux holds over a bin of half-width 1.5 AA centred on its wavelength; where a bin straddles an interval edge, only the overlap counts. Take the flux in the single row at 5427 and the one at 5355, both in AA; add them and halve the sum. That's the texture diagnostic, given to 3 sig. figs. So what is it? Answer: 19.4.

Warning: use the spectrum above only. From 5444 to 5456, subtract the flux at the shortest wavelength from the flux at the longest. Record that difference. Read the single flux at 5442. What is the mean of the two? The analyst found 9.9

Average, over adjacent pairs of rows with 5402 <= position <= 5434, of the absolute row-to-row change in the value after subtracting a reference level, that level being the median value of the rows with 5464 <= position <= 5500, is 0.490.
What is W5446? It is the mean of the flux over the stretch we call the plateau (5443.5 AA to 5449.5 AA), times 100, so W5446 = 1900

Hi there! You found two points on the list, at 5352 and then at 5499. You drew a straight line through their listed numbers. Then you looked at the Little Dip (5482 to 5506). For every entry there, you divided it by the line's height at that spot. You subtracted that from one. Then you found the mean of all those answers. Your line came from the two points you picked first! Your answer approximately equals 0.016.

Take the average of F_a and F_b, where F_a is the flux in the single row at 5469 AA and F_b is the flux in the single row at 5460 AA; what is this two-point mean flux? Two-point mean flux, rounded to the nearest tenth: 19.1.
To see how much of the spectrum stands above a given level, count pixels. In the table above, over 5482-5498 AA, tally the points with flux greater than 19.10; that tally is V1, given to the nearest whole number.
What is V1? 3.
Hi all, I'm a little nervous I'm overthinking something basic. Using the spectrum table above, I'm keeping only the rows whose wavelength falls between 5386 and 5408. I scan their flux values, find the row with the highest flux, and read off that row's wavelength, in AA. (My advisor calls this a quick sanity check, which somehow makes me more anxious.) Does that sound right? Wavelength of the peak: 5400 AA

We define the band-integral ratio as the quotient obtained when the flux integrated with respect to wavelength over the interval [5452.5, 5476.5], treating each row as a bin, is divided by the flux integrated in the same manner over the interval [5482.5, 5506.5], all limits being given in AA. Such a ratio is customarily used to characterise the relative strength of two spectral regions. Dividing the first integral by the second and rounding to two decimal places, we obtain 0.97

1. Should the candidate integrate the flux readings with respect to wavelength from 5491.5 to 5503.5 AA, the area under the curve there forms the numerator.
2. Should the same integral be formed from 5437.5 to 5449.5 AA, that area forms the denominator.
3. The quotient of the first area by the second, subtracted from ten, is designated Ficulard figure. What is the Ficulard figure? 8.99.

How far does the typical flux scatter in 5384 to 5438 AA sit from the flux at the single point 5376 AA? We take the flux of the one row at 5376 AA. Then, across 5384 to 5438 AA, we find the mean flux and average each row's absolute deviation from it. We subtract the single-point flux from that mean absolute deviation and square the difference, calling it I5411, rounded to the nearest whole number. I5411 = 387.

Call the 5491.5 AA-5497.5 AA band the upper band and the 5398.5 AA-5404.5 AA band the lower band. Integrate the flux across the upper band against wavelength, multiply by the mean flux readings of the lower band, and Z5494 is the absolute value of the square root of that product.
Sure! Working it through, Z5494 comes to 48.4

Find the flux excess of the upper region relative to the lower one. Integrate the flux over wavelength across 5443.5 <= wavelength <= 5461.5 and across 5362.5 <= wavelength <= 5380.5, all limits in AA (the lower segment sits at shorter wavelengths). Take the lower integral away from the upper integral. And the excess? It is -11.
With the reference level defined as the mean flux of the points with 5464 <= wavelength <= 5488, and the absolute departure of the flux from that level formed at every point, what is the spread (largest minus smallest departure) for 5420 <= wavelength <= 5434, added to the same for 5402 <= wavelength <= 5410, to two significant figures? 2.2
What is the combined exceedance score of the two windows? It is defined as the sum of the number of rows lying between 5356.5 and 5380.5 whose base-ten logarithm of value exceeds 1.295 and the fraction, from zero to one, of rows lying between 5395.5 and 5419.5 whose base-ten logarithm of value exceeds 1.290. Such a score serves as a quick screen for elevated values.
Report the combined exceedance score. 2.4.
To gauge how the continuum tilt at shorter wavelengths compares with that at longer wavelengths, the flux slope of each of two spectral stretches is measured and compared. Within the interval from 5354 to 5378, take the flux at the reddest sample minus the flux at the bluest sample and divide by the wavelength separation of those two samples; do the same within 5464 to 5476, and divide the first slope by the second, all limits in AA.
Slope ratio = -1.3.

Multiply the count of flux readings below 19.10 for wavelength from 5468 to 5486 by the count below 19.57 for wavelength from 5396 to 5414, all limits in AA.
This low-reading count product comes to 20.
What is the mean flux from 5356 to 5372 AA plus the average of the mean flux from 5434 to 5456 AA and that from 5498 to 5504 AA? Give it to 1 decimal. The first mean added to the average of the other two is 38.8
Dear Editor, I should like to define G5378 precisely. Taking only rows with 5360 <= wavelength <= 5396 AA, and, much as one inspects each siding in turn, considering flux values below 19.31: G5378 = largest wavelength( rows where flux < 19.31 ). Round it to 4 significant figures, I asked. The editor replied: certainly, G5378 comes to 5388 AA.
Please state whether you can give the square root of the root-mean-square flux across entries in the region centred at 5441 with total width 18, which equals 4.416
